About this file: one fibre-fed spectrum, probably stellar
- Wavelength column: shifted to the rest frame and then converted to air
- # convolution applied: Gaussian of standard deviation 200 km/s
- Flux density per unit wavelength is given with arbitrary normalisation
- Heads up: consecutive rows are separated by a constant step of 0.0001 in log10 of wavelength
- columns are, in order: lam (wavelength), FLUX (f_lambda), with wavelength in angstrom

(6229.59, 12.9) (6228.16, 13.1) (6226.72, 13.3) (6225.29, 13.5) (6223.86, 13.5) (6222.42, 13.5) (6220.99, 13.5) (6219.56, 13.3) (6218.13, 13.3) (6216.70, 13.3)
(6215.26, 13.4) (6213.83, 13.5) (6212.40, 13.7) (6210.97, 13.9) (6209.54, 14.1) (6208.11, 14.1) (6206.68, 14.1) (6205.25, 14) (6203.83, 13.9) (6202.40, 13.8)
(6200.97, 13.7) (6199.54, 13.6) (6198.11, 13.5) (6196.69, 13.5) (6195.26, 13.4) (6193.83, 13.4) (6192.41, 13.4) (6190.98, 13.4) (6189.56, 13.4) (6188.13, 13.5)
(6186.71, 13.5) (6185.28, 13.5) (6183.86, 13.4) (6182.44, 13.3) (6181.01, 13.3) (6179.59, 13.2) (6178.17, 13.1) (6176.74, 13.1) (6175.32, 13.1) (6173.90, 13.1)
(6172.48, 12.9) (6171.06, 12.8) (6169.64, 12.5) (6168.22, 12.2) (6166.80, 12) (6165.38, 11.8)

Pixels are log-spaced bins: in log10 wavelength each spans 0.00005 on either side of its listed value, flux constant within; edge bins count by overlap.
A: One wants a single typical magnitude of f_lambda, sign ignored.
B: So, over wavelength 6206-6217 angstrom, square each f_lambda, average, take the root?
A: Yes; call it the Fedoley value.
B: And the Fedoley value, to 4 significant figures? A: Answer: 13.77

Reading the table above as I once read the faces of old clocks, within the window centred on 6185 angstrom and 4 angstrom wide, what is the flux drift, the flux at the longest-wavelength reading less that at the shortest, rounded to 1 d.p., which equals 0.1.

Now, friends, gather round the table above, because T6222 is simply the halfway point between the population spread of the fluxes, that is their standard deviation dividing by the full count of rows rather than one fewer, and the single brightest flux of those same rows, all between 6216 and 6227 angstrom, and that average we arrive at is 6.80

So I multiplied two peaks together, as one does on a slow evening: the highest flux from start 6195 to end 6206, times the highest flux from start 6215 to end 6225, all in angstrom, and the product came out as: 189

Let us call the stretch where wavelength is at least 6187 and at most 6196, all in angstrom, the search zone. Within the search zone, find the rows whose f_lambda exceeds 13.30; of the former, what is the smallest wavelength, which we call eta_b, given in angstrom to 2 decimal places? 6188.13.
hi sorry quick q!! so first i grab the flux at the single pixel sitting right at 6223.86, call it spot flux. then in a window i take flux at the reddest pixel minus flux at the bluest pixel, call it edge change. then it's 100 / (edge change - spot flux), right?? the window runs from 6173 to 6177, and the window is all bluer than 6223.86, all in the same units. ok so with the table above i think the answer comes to -7.4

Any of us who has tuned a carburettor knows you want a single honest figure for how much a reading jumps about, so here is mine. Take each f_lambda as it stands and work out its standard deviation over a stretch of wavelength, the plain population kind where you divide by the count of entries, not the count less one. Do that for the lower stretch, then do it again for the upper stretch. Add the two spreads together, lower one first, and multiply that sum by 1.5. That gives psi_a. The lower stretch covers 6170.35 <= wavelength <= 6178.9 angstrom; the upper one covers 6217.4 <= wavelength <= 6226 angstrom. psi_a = 0.32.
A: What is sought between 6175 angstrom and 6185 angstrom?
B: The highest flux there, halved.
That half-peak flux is 6.70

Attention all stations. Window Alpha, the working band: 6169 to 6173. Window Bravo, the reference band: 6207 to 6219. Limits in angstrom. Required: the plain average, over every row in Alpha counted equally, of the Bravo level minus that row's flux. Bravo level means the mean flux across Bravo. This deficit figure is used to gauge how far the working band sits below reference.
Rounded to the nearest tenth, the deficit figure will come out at 0.9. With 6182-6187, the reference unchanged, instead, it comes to 0.2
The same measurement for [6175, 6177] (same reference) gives 0.6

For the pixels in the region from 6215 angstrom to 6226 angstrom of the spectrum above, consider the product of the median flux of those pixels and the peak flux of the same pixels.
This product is 182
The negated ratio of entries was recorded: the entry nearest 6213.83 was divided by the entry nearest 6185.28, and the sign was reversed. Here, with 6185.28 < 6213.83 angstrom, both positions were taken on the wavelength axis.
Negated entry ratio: -1.00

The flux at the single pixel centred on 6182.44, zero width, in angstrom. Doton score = 13.3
